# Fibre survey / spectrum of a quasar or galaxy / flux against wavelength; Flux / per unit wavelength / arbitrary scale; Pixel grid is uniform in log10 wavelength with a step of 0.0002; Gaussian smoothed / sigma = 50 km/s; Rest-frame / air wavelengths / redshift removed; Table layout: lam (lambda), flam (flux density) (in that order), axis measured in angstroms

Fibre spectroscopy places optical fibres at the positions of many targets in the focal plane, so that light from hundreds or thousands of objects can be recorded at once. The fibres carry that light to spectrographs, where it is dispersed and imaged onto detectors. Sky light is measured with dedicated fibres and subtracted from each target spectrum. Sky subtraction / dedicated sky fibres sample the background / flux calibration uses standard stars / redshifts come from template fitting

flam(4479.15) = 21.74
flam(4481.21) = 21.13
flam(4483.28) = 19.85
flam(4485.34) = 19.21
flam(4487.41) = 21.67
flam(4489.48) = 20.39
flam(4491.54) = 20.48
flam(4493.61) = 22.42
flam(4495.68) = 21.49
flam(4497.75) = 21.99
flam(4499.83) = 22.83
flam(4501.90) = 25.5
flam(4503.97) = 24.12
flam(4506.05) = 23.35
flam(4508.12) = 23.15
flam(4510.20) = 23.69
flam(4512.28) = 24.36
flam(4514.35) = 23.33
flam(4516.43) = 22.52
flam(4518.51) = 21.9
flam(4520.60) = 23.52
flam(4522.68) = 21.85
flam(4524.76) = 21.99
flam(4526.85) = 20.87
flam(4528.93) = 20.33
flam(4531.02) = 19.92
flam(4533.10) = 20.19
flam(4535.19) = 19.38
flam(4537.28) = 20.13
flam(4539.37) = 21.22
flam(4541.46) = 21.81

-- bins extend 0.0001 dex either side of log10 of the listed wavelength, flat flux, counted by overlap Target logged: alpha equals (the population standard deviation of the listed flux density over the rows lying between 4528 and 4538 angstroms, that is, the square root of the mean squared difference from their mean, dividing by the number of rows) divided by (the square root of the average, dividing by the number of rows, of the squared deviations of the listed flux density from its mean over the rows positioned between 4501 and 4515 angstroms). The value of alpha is 0.4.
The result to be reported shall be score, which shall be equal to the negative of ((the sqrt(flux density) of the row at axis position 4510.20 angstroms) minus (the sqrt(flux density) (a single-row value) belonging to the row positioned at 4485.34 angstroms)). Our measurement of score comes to -0.48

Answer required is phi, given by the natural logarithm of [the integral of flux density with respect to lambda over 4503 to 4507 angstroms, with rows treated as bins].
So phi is 4.55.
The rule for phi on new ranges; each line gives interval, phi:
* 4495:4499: 4.47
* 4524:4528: 4.45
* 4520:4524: 4.50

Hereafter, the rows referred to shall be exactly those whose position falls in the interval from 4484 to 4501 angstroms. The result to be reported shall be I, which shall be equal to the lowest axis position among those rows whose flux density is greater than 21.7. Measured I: 4493.61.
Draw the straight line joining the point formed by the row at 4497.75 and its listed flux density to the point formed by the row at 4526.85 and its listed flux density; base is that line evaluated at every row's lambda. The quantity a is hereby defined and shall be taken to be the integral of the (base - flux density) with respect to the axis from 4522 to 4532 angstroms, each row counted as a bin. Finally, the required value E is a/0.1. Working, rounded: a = -1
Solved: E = -10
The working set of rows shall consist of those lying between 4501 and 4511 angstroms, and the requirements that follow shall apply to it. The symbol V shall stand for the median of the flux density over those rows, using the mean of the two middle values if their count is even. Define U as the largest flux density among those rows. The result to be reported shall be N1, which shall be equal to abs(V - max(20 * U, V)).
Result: 486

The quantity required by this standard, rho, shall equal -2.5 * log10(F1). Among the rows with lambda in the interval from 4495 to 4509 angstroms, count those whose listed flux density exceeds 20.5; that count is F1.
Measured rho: -2.11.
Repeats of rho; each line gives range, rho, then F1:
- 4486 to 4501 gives -1.75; 5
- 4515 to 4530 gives -1.95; 6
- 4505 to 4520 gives -2.11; 7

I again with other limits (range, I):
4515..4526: 4516.43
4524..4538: 4524.76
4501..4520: 4501.90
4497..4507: 4497.75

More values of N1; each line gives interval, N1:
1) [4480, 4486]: 403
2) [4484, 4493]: 413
